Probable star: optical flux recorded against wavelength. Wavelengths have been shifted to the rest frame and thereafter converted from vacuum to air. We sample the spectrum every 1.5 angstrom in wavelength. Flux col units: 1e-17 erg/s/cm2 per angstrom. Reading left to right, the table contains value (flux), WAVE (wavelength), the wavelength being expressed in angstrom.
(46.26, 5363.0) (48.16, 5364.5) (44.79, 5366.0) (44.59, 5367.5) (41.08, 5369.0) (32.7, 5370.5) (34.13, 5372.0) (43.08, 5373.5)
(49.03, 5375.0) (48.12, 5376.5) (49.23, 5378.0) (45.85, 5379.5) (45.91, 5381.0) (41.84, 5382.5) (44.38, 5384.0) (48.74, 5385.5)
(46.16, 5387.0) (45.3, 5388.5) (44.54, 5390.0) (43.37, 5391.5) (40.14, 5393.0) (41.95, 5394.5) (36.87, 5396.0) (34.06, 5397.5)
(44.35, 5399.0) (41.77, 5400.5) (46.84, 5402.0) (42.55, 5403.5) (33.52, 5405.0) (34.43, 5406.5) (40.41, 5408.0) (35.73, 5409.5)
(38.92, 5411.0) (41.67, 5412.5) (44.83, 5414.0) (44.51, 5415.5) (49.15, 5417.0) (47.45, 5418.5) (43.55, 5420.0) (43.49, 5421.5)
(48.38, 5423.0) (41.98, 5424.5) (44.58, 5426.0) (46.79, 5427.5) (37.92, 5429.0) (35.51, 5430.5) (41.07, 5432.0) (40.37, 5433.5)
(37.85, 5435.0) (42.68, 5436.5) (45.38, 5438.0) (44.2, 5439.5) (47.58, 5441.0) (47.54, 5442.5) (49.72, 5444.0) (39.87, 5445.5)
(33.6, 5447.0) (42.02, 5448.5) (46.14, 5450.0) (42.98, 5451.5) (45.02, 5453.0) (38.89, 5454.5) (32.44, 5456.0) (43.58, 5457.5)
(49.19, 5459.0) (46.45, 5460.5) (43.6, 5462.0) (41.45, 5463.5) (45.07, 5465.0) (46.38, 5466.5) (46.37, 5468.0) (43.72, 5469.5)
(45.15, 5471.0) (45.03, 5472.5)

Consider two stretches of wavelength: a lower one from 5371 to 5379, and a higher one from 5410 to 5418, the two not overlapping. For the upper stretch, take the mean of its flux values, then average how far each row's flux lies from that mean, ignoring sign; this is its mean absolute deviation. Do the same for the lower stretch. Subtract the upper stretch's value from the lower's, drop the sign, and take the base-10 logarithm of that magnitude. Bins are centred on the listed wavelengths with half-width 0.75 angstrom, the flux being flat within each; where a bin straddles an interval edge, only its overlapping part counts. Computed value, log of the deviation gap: 0.32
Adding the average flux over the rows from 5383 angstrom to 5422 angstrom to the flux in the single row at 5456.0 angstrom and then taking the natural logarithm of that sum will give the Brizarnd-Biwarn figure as 4.31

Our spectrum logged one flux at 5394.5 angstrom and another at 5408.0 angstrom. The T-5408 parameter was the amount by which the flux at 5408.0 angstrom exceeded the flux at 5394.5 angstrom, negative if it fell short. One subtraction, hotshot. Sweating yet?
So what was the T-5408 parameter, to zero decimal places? -2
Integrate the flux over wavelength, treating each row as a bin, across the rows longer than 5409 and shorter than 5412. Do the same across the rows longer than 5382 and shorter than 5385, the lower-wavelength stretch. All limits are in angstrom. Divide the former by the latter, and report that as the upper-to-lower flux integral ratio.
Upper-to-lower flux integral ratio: 0.87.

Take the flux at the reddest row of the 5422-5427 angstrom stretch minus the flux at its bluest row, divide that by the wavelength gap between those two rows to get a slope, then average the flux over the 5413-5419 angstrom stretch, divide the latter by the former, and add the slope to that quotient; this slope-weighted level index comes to -38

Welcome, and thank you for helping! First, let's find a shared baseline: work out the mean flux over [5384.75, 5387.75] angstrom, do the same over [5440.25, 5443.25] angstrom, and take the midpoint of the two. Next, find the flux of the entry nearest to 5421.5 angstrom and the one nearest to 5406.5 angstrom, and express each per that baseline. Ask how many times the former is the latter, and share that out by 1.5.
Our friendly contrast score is 0.84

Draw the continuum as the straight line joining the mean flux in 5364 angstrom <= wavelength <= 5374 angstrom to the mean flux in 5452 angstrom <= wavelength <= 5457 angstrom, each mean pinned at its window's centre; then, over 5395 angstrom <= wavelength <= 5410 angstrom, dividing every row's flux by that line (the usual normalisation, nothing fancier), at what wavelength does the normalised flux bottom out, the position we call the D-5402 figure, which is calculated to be 5405.0 angstrom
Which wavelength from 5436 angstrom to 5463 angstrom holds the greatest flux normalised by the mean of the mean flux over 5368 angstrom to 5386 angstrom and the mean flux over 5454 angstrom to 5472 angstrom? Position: 5444.0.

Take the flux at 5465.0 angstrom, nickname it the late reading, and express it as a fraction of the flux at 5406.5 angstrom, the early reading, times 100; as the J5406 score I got 131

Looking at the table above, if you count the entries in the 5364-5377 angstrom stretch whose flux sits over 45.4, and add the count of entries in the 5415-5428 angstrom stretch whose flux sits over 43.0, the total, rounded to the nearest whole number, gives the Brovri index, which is 11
